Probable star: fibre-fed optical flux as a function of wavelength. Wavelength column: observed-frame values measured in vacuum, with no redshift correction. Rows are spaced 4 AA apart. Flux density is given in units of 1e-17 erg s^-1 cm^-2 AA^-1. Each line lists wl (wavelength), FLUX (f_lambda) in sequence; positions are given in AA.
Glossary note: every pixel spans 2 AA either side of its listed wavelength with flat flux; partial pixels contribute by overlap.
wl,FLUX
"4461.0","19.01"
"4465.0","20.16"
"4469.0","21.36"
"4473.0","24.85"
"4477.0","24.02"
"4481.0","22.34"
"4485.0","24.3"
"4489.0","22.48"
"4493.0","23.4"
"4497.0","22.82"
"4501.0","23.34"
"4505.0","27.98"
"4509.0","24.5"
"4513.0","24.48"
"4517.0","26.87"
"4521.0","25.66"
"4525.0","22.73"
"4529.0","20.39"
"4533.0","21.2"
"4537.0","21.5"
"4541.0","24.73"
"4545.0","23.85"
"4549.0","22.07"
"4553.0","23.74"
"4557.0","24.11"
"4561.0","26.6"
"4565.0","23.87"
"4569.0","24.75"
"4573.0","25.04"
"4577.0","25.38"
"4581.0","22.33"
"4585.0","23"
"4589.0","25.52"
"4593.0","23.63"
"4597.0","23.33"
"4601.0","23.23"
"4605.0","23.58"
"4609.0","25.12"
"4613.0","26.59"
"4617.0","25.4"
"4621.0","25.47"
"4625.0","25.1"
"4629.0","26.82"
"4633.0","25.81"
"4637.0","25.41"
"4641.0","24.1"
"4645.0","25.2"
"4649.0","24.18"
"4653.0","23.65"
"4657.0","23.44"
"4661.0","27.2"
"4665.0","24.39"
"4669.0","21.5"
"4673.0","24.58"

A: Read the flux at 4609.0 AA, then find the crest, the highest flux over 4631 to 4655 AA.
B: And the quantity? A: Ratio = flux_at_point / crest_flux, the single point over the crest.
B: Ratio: 0.97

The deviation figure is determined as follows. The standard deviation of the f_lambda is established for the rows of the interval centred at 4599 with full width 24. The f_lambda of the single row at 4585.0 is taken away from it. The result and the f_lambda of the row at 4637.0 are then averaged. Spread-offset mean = 1.7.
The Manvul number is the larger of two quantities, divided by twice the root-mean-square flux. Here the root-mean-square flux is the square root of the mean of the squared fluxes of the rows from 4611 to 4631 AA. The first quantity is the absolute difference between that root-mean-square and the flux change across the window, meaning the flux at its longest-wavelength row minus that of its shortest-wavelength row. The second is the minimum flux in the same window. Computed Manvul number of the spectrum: 0.50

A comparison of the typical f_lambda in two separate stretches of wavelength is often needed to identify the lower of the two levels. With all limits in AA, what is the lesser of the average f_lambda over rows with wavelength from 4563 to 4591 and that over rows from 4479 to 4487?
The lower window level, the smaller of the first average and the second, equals 23.3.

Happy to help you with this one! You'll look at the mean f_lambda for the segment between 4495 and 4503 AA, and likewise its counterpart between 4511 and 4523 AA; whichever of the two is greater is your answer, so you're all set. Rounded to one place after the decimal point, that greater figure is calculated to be 25.7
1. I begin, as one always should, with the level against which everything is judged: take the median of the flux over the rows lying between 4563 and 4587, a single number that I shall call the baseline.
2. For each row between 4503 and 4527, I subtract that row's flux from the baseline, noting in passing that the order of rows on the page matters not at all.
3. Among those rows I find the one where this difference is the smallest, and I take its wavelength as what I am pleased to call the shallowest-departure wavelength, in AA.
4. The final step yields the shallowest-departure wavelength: 4505.0 AA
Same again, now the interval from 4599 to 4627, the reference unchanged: 4613.0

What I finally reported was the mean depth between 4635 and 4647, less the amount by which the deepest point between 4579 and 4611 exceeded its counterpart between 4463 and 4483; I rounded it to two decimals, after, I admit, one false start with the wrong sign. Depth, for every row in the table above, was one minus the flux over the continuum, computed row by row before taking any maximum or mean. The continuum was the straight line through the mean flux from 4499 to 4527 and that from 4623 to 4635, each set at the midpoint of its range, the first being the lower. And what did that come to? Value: 0.10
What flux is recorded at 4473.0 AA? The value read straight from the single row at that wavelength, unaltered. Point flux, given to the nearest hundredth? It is 24.85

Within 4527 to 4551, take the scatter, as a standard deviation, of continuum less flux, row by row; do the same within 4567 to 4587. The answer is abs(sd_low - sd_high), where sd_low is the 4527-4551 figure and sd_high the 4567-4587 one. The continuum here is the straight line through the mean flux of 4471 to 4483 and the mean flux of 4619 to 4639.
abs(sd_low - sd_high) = 0.2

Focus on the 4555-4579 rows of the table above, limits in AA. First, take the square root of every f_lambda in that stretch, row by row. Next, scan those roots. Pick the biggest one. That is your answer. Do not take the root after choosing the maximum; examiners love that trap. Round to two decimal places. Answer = 5.16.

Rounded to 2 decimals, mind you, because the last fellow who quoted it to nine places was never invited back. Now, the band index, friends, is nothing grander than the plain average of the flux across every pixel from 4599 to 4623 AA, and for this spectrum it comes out 24.90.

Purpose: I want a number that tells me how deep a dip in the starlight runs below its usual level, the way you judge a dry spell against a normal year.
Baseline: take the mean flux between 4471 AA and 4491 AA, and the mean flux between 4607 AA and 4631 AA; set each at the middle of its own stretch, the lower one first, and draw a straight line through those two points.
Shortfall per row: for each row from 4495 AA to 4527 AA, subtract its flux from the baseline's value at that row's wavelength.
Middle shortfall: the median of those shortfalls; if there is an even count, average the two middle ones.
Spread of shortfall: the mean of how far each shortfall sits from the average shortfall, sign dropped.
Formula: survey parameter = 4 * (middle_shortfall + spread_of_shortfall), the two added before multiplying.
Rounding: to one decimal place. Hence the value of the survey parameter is 4.3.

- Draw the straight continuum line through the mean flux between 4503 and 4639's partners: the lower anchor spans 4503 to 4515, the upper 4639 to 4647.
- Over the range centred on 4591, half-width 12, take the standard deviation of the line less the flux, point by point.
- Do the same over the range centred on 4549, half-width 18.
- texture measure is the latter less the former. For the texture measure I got 0.7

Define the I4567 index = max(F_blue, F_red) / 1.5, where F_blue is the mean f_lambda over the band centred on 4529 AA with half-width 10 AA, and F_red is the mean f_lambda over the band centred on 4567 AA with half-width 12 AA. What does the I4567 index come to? 16.6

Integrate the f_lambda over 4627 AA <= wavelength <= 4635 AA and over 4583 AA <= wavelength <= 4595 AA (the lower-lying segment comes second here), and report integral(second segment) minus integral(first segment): 78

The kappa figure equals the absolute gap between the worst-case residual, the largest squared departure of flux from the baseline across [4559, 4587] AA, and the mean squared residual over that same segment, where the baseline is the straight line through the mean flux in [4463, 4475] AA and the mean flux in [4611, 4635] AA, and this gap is 4.0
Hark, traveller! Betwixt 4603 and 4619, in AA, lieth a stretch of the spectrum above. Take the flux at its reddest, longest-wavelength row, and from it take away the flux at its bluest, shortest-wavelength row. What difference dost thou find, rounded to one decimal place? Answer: 1.8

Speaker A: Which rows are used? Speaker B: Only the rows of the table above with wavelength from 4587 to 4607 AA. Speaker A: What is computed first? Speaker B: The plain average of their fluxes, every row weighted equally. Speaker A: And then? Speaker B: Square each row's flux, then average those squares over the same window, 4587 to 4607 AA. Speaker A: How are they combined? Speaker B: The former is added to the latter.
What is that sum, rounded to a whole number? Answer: 594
